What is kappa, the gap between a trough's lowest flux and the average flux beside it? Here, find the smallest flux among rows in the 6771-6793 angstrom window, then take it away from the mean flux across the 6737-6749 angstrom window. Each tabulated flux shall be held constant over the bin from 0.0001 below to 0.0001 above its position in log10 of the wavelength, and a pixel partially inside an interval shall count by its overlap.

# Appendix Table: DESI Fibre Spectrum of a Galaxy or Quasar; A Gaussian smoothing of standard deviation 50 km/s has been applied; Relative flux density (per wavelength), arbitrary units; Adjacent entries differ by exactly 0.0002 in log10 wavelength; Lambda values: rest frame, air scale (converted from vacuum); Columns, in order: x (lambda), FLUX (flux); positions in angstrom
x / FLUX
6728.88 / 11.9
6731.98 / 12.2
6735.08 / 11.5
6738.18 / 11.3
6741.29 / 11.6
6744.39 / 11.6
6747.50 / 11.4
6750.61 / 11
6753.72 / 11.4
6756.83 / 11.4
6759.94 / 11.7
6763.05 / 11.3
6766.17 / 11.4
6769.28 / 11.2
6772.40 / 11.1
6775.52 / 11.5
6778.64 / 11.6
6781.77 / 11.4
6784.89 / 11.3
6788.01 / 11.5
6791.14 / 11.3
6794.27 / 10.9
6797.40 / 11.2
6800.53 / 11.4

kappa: 0.38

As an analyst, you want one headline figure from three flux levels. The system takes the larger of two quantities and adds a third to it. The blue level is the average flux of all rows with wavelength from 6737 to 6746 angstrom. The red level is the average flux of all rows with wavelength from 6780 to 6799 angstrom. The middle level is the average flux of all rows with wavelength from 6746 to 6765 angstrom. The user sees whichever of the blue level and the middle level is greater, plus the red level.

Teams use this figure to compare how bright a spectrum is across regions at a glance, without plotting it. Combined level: 22.8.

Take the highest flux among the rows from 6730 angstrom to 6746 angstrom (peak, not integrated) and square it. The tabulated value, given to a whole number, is 149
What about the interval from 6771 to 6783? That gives 135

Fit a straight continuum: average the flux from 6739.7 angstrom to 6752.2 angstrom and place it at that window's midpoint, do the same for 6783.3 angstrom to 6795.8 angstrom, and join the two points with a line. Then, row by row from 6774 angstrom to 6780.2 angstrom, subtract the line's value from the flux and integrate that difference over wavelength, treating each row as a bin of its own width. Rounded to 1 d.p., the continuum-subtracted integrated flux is 1.6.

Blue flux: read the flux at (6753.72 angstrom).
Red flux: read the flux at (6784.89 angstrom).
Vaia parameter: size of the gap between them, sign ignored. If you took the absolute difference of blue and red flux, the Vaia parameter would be 0.10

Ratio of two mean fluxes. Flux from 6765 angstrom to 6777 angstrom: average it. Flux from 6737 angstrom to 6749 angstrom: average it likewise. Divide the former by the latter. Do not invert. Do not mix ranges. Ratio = 0.985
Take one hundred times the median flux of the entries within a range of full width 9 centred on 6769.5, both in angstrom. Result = 1120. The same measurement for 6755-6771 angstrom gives 1140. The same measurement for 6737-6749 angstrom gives 1150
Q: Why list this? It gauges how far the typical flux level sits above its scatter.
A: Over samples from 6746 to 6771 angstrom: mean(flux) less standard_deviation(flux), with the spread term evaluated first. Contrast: 11.2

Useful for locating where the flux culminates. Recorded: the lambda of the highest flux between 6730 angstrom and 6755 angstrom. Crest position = 6731.98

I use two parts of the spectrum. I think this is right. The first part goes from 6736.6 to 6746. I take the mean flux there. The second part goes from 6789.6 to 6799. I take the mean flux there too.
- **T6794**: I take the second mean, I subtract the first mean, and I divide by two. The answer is -0.18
